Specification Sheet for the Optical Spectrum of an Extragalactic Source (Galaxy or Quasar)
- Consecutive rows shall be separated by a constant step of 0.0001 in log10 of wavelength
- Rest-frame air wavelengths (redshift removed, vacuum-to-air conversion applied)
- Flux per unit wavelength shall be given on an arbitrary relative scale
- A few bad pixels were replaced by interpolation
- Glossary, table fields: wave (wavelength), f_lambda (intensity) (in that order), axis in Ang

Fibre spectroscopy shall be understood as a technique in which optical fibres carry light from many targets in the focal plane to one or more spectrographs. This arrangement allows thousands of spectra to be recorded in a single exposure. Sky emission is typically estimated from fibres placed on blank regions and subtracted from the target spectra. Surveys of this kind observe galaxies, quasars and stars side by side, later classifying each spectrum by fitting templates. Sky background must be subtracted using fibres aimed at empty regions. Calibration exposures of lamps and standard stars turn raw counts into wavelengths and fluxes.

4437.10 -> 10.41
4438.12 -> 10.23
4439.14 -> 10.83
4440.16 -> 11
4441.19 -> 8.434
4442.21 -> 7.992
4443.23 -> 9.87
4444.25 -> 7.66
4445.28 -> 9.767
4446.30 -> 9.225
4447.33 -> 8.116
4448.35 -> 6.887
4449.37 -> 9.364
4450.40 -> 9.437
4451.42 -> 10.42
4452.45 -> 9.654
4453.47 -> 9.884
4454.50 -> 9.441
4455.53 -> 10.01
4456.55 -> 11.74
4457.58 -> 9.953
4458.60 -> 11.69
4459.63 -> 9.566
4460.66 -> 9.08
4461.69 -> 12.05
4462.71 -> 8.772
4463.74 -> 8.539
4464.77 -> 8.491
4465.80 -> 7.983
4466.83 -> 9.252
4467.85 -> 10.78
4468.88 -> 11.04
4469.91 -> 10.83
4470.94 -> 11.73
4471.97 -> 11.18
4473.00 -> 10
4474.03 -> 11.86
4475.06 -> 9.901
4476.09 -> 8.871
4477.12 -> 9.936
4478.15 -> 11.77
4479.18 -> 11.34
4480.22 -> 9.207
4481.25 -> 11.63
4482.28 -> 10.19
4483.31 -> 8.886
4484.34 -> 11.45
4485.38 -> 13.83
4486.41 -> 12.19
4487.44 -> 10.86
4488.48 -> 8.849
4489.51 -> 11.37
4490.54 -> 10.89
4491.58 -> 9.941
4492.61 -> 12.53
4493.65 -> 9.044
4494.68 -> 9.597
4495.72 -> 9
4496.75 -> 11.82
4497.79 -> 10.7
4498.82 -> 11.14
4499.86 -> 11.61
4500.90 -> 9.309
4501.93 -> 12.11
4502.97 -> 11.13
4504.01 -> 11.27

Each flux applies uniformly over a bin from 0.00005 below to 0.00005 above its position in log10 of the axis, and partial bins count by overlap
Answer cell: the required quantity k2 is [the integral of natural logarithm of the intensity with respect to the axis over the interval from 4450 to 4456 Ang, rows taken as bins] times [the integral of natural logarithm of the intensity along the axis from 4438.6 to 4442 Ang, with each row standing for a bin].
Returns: 106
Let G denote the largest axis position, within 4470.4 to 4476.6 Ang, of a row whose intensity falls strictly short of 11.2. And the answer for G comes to 4476.09 Ang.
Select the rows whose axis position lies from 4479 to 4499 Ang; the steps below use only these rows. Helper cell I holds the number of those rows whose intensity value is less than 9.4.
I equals 5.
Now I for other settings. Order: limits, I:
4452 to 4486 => 9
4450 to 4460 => 0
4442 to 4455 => 6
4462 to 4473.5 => 5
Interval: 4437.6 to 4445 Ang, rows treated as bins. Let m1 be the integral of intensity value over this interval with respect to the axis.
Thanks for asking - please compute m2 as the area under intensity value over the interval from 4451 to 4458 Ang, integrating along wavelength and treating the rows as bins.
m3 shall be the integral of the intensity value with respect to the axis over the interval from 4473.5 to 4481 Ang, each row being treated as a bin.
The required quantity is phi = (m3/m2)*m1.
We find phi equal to 77.1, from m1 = 70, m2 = 71.0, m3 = 78.4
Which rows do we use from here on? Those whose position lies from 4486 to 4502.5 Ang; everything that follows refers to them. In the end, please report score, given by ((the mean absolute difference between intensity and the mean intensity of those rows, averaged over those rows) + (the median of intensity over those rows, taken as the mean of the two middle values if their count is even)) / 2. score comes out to 5.96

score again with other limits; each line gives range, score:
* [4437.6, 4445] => 5.54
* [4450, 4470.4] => 5.34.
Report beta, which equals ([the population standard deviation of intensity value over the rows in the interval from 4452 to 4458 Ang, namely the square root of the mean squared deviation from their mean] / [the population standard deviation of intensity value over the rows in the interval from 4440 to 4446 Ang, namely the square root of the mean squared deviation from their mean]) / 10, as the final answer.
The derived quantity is 0.06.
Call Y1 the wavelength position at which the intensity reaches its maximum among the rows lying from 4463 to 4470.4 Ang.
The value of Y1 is 4468.88 Ang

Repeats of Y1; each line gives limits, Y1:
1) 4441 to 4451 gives 4443.23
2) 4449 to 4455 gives 4451.42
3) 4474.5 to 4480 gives 4478.15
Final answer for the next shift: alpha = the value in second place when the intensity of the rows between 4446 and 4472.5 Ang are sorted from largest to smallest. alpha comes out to 11.74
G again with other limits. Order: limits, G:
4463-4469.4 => 4468.88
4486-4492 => 4491.58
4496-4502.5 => 4500.90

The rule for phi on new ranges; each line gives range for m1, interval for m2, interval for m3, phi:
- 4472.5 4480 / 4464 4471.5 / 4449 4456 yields 71.6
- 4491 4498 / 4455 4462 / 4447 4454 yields 62.9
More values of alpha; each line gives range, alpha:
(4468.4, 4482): 11.77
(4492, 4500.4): 11.82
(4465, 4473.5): 11.18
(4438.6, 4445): 10.83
